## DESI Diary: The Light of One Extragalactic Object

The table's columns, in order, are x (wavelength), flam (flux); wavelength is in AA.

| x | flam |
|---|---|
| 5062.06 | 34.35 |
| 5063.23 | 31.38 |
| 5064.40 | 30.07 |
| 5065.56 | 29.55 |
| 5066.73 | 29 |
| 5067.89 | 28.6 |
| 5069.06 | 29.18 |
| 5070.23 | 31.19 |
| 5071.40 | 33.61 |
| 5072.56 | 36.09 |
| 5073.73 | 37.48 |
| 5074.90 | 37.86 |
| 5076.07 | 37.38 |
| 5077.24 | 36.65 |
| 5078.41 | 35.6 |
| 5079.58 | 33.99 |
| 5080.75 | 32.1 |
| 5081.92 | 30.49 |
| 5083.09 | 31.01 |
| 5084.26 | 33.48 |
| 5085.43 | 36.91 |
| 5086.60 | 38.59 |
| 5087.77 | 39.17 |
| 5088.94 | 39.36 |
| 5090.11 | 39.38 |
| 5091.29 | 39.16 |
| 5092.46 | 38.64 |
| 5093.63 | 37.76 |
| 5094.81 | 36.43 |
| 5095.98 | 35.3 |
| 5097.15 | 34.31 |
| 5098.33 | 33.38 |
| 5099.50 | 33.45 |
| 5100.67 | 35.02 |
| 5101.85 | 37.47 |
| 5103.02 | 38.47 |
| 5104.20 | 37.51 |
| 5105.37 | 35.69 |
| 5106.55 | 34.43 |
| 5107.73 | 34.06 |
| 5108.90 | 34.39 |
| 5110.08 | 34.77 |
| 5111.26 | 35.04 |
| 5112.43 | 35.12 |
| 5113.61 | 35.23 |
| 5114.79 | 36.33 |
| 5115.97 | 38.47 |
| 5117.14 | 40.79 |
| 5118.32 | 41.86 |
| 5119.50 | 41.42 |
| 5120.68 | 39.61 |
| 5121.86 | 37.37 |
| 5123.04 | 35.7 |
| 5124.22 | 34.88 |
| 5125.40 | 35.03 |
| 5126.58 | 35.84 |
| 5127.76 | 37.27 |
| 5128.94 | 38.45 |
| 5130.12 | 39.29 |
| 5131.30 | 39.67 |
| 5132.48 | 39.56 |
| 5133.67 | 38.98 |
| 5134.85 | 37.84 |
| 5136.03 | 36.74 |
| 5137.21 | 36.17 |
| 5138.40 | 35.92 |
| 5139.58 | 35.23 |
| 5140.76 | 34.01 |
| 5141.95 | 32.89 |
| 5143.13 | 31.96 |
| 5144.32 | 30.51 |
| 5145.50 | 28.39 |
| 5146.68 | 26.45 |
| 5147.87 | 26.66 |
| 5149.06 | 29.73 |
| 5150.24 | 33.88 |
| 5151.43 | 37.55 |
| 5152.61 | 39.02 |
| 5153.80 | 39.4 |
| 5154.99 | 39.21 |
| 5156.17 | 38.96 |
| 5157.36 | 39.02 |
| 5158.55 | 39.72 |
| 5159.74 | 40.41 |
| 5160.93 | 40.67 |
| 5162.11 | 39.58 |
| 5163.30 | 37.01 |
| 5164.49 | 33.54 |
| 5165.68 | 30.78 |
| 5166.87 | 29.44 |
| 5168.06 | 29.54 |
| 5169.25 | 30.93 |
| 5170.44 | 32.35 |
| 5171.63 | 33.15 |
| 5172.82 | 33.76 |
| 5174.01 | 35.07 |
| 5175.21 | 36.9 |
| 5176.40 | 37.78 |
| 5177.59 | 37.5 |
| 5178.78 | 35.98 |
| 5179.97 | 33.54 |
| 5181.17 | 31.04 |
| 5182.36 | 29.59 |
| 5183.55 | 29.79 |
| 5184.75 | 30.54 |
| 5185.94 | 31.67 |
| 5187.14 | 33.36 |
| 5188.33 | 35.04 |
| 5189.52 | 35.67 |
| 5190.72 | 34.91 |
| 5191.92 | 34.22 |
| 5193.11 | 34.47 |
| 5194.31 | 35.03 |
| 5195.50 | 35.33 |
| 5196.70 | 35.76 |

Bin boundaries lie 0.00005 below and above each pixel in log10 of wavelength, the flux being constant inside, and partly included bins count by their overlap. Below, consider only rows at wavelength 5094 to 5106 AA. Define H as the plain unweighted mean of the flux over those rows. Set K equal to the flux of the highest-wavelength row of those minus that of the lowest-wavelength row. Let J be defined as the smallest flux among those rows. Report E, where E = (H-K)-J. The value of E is 3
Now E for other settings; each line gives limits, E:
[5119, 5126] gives 9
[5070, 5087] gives -3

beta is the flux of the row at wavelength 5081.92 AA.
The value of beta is 30.49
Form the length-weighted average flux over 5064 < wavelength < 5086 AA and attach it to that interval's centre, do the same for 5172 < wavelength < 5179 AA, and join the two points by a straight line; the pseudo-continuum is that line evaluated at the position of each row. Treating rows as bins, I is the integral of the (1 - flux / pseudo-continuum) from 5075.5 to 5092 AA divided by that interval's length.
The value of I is -0.075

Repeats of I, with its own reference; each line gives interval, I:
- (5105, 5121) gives -0.076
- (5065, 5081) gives -0.010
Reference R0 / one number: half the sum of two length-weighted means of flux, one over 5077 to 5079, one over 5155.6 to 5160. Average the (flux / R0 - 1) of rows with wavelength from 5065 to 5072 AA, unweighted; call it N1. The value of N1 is -0.20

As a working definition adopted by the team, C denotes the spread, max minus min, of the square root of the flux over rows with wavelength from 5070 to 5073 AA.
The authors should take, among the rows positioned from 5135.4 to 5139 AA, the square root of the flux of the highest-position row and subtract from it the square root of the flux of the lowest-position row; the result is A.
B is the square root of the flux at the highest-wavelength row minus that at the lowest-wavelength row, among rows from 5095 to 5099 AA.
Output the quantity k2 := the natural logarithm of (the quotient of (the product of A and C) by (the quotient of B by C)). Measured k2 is -2.60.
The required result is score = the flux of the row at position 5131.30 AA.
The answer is 39.67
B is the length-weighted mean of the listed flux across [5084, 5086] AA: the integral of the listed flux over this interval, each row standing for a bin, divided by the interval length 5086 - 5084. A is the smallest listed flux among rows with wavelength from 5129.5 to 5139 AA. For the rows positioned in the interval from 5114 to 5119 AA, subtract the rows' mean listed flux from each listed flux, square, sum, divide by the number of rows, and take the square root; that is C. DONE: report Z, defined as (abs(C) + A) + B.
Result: 73.5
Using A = 35.92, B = 35.5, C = 2.1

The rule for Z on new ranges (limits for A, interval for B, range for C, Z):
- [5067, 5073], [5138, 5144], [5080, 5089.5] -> 65.9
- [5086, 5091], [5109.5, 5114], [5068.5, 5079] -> 76.5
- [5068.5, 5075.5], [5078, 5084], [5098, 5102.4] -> 63.4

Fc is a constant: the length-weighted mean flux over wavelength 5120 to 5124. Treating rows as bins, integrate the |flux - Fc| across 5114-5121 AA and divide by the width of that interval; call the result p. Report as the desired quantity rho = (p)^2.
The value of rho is 7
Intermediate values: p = 3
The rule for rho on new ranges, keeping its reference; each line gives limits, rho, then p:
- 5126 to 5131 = 1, 1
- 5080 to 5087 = 17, 4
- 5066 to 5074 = 30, 5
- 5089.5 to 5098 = 3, 2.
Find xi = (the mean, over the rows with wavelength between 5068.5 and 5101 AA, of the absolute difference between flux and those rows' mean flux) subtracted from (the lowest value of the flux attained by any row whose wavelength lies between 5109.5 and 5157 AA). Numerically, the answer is 24.0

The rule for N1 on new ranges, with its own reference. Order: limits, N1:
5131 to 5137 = 0.02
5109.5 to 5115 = -0.06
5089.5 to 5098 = -0.01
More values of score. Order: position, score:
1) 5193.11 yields 34.47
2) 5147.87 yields 26.66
